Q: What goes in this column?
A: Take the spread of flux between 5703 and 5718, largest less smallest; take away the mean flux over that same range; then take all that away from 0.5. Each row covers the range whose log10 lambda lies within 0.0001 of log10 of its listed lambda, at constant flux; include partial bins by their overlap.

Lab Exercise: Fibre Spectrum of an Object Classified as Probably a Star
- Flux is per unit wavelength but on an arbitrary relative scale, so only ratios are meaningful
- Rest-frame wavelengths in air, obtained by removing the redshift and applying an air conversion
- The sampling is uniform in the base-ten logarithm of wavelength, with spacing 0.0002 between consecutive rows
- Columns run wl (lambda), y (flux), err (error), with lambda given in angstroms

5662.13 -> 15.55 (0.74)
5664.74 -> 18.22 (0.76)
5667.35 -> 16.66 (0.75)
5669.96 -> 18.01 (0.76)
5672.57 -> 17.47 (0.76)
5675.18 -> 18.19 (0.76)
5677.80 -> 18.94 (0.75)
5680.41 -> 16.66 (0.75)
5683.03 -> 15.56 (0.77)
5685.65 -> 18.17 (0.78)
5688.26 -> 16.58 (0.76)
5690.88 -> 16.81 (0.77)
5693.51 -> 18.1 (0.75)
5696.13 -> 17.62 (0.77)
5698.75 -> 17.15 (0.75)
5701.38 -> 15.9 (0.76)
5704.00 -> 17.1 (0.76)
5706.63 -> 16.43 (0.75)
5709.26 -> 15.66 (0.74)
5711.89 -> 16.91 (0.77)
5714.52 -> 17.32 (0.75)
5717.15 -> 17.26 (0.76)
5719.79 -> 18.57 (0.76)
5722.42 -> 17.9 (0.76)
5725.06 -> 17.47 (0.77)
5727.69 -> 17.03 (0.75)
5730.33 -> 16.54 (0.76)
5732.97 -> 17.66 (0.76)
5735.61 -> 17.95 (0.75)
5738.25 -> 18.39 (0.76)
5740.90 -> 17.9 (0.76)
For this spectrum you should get 15.6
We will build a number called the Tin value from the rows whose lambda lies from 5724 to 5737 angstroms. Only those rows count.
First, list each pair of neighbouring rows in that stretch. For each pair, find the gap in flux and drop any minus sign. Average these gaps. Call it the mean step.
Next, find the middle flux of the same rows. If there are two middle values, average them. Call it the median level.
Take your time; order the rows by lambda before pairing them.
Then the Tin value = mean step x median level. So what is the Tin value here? 10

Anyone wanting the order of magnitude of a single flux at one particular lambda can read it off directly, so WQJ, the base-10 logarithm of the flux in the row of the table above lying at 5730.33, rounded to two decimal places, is 1.22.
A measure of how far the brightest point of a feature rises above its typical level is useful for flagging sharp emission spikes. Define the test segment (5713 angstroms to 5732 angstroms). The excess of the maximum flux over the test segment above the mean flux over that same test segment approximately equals 1.13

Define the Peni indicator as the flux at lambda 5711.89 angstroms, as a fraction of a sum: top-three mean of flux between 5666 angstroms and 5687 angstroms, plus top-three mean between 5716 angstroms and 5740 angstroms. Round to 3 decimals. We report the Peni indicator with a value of 0.460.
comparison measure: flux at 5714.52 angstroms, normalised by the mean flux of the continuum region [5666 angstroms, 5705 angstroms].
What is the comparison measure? 1.003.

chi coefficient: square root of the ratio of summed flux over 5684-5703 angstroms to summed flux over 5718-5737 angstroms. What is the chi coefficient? 0.99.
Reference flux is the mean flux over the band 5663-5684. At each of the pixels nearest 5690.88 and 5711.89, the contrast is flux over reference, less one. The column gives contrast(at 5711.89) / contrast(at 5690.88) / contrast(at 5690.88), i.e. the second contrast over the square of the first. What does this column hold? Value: -23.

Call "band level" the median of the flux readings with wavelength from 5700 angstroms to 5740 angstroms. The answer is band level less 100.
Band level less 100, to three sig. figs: -82.7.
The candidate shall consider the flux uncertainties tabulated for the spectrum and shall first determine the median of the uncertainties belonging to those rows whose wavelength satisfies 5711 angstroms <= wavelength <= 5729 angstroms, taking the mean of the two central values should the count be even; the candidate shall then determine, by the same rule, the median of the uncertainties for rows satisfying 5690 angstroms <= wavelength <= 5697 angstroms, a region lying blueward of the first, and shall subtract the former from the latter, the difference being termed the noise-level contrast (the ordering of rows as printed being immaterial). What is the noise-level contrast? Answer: 0.0100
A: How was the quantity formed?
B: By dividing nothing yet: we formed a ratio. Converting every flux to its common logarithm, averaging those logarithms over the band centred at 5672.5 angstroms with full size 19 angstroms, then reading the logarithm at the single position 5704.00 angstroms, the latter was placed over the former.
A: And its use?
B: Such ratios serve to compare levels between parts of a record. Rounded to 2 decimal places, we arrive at 0.99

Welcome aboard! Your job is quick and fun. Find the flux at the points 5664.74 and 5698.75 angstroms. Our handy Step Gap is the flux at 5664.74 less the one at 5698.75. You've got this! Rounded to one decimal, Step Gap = 1.1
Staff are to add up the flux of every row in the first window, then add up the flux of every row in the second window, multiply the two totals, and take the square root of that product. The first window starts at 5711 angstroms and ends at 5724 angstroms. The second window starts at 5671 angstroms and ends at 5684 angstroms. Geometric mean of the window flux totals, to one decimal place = 87.4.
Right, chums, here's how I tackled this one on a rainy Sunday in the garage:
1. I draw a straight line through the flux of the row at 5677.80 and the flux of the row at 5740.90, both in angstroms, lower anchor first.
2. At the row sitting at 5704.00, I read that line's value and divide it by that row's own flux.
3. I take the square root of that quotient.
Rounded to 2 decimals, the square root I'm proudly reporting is 1.04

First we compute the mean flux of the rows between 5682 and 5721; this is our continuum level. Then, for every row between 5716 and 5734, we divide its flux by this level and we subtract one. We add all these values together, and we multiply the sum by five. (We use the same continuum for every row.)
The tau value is 1.0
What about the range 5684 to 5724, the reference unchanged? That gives 0.7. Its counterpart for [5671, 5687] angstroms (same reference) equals 0.9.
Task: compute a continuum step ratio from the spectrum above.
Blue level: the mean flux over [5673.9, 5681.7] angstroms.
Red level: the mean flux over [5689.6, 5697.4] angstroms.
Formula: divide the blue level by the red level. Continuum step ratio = 1.02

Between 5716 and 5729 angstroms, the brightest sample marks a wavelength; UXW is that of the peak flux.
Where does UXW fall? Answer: 5719.79 angstroms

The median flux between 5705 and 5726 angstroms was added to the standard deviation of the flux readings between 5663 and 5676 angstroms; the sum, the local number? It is 17.9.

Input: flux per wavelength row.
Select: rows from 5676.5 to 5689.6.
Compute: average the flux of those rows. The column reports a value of 17.2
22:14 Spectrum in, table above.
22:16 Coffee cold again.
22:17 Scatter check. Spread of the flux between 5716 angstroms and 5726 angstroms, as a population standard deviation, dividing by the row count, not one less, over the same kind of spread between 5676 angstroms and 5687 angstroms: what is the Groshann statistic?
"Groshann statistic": 0.38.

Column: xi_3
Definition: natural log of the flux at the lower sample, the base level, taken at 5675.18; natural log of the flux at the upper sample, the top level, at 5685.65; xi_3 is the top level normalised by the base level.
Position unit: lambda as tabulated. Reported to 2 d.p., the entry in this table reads 1.00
